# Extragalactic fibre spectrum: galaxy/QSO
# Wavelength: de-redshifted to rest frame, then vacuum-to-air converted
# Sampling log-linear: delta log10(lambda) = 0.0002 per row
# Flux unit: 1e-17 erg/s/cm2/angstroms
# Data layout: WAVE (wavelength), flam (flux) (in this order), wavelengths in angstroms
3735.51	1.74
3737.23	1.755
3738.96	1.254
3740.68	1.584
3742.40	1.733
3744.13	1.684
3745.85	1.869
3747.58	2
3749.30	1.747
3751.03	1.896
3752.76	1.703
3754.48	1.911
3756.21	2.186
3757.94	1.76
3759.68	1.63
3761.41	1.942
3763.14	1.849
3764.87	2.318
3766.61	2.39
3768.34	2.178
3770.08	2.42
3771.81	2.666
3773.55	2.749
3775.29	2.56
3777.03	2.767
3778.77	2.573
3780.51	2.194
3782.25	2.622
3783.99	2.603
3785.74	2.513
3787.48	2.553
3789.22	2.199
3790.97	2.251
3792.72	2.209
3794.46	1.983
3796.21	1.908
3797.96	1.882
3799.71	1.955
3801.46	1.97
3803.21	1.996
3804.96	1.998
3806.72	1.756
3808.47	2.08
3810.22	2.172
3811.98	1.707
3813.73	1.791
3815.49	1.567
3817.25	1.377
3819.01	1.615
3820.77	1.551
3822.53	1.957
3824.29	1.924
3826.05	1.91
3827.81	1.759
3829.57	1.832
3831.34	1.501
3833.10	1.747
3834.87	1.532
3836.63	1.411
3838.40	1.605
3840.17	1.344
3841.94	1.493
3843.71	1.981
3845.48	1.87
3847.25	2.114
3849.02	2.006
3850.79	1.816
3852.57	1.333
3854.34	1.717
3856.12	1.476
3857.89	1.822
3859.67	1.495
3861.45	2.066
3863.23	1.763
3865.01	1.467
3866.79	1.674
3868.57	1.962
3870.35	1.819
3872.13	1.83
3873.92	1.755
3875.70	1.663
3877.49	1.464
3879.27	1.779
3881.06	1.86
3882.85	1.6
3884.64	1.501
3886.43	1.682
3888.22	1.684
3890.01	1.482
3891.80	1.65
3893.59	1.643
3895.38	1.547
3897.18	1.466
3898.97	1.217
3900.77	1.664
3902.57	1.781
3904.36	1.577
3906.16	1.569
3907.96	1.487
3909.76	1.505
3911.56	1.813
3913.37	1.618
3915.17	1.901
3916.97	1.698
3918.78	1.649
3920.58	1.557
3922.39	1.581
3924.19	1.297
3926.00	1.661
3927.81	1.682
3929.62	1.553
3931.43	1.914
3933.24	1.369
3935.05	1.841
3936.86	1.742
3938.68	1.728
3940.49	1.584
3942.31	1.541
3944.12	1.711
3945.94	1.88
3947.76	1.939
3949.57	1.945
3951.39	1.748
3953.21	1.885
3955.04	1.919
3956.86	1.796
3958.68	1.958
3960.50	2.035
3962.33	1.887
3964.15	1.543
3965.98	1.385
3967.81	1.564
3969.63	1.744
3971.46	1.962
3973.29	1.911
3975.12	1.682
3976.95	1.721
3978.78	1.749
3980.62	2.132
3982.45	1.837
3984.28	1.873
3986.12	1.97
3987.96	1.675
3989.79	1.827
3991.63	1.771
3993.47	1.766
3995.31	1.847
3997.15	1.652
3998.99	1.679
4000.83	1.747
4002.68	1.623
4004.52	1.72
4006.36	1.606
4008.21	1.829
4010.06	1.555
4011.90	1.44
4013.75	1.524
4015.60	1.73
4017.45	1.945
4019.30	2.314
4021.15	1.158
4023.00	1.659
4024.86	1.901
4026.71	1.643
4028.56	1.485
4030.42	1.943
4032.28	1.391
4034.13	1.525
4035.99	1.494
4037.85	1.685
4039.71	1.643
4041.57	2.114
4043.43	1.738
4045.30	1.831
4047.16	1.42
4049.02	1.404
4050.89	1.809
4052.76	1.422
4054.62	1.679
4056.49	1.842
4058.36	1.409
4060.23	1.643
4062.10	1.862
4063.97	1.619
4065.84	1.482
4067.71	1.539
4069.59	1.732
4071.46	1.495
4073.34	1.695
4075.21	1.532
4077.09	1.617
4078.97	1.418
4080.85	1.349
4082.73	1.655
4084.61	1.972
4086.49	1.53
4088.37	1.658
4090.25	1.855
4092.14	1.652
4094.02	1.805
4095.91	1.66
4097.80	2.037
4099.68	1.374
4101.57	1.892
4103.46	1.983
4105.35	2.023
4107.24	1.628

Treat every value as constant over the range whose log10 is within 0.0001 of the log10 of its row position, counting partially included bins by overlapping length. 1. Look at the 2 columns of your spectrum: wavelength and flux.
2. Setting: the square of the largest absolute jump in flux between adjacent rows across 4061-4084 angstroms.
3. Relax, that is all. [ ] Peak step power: 0.09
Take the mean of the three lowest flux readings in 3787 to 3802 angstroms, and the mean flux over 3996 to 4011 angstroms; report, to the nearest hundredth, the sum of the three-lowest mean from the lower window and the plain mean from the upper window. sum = 3.59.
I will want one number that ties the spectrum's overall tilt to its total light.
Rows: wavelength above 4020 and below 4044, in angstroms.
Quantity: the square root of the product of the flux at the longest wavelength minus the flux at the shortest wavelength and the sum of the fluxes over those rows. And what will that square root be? 3.5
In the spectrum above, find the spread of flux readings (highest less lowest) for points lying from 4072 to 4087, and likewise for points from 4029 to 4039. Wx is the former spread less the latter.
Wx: 0.1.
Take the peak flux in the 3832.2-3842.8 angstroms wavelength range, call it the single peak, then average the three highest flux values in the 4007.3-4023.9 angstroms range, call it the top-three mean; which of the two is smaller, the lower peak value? 1.7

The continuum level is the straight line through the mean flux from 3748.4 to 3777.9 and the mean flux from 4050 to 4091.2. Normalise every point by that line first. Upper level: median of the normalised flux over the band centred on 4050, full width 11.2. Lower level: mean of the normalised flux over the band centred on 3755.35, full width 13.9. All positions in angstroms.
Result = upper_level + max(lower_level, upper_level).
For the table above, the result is 1.87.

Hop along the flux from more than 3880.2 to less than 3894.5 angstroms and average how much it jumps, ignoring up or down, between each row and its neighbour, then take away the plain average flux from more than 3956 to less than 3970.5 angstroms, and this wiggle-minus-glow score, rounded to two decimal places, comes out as -1.61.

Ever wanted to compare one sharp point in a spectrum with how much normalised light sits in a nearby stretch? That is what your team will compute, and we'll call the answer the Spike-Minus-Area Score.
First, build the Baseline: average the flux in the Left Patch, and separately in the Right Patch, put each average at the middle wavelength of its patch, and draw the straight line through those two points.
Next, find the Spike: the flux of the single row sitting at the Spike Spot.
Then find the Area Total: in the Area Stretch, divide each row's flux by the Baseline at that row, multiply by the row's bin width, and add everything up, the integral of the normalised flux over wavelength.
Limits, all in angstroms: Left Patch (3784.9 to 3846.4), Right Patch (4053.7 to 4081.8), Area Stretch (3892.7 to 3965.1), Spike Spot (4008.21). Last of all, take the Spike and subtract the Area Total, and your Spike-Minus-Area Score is -68.5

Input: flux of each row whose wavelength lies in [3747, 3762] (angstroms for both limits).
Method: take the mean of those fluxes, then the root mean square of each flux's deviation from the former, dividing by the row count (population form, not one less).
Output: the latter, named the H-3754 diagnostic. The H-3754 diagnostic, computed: 0.16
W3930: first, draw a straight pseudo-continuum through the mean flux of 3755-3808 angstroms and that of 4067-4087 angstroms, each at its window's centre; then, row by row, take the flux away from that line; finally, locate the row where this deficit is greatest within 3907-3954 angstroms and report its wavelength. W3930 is 3924.19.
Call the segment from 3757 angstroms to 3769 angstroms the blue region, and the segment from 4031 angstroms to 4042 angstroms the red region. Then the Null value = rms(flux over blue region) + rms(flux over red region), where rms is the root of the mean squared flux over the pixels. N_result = 3.7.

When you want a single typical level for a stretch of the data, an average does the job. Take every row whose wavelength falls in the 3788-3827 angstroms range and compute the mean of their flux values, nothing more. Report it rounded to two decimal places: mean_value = 1.90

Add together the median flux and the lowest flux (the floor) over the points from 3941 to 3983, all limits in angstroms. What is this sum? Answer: 3.22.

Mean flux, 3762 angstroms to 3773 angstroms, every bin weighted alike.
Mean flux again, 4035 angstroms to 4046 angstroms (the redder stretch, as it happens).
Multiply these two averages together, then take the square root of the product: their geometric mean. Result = 2.01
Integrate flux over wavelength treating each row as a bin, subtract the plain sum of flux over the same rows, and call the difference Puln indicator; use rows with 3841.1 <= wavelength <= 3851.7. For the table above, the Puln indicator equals 9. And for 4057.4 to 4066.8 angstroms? 7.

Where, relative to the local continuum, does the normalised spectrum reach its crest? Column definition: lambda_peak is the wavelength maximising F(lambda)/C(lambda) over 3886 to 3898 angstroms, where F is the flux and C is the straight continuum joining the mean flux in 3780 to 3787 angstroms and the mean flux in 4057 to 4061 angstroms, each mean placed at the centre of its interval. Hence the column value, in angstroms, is 3888.22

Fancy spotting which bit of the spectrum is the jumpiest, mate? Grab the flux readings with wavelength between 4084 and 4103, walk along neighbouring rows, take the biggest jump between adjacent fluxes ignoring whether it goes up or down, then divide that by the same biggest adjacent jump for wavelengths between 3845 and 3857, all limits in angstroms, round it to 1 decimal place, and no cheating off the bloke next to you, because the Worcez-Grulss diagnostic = 1.4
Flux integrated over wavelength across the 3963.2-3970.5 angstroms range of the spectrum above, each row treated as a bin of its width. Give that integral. 11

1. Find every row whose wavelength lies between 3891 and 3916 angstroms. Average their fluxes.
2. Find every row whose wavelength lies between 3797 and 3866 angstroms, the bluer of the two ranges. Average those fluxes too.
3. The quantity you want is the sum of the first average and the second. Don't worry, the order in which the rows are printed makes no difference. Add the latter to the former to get 3.4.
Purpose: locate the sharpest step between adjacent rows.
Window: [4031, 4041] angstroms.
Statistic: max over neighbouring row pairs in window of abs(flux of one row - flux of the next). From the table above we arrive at 0.19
